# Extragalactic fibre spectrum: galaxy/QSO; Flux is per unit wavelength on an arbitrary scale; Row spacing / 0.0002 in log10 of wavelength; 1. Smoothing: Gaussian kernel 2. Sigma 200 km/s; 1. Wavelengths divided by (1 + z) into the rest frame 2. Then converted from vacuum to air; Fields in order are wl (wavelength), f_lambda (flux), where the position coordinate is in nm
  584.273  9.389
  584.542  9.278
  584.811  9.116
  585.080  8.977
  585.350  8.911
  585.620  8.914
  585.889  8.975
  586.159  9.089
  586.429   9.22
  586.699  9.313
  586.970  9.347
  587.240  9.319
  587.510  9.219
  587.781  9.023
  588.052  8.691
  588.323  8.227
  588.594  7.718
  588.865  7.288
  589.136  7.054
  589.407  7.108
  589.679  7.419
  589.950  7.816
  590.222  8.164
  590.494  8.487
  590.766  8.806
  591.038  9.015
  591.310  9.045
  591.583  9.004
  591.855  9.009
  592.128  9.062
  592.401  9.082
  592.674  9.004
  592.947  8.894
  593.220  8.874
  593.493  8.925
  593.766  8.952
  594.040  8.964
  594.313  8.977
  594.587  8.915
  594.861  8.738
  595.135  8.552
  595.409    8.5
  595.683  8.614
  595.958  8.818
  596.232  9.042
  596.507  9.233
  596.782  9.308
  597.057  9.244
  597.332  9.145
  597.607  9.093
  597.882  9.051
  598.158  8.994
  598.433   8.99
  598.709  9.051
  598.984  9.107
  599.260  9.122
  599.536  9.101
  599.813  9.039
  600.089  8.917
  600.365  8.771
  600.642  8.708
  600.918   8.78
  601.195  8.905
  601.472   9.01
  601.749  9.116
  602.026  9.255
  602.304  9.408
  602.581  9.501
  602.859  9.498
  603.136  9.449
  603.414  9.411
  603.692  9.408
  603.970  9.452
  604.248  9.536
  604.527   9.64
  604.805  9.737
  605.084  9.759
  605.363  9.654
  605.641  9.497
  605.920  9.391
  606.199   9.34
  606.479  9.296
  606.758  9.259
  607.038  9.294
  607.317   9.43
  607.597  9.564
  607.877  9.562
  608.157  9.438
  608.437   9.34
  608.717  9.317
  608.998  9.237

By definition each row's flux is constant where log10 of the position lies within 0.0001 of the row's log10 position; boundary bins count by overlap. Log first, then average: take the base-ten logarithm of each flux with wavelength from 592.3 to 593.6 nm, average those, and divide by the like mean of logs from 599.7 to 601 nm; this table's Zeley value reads 1.01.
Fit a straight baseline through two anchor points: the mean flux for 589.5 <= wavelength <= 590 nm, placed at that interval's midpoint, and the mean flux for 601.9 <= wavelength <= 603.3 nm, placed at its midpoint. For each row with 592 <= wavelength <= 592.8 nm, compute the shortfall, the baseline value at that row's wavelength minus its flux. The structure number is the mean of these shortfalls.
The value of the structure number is -1.1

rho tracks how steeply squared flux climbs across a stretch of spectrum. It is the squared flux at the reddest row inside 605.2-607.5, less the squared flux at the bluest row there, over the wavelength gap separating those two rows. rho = -2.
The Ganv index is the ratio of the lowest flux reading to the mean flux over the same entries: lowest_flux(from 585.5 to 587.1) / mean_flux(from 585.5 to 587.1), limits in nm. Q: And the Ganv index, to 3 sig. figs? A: 0.975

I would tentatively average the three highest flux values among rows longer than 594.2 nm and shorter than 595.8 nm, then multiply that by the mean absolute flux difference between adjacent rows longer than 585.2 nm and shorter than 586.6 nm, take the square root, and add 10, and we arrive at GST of 10.8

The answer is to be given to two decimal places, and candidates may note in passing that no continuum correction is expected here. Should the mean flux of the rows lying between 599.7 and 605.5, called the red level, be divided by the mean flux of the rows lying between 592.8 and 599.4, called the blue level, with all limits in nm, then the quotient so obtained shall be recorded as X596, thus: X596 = 1.04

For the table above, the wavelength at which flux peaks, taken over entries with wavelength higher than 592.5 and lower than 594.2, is 592.674 nm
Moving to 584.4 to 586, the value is 584.542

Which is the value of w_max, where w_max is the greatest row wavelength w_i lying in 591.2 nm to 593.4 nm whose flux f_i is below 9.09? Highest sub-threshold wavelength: 593.220 nm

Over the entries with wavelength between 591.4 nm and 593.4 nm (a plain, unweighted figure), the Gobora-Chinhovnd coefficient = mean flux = 8.99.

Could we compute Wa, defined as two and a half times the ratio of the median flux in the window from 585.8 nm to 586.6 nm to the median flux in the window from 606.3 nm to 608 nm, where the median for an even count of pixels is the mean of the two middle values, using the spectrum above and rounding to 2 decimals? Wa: 2.43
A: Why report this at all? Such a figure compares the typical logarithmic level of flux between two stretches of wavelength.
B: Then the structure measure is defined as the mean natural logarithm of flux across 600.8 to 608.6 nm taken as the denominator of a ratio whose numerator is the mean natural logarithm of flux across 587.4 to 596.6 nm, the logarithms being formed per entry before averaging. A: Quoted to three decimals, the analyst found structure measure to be 0.959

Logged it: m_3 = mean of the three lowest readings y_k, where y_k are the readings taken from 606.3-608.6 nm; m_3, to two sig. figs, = 9.3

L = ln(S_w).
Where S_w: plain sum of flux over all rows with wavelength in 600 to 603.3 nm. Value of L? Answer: 4.694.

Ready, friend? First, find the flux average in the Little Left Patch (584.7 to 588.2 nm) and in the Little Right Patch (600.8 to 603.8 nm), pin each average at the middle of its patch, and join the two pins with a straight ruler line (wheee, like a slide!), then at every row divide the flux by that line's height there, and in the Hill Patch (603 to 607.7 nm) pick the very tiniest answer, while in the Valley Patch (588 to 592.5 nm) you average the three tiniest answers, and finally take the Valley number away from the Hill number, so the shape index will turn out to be 0.21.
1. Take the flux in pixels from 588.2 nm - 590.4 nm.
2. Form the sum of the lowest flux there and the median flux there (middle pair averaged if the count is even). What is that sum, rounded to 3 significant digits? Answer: 14.6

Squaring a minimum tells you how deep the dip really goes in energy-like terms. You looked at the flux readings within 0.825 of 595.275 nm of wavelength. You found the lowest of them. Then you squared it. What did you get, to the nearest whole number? 72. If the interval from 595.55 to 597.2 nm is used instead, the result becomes 74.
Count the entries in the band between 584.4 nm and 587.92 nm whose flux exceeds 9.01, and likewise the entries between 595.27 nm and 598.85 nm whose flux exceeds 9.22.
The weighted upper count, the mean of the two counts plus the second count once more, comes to 9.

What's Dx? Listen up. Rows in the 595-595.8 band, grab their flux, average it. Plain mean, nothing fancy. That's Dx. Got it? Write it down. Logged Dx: 8.56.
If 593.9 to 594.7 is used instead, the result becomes 8.95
